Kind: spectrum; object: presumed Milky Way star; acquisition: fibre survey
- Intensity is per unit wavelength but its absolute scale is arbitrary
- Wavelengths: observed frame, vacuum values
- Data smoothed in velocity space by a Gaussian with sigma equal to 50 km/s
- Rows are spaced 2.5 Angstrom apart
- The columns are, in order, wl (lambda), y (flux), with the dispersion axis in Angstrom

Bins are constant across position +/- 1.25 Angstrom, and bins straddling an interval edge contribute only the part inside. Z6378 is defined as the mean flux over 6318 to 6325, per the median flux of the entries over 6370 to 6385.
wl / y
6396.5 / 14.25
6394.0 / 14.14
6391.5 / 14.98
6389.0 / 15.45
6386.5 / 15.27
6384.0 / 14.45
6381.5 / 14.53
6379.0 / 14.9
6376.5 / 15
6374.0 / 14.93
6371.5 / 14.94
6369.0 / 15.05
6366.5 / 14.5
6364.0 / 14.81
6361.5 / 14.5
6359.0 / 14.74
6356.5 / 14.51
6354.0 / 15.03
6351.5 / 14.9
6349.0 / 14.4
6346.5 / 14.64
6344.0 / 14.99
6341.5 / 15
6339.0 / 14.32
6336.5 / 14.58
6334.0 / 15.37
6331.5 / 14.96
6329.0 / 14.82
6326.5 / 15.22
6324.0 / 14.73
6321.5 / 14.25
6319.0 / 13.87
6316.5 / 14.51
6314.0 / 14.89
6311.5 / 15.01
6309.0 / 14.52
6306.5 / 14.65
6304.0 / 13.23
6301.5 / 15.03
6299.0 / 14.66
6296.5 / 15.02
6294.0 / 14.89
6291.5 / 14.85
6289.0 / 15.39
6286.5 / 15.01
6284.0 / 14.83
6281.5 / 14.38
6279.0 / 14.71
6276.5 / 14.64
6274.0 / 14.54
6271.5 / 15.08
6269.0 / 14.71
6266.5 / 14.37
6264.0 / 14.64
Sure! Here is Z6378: 0.958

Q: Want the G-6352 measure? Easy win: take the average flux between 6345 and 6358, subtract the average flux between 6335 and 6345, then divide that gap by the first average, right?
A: 0.00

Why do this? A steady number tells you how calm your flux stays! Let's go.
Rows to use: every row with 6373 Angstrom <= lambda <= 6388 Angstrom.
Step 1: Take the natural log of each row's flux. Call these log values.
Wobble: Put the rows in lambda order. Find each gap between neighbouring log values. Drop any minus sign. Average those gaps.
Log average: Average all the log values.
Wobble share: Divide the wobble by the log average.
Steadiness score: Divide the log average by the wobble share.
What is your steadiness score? 374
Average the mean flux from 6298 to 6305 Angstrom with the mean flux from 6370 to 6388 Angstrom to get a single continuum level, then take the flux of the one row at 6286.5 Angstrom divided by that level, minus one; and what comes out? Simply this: 0.03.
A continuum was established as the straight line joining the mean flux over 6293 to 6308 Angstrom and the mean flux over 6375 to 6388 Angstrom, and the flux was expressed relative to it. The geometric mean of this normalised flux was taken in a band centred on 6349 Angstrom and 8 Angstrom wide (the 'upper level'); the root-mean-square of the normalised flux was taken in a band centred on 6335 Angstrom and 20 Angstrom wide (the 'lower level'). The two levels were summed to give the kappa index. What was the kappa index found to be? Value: 2.01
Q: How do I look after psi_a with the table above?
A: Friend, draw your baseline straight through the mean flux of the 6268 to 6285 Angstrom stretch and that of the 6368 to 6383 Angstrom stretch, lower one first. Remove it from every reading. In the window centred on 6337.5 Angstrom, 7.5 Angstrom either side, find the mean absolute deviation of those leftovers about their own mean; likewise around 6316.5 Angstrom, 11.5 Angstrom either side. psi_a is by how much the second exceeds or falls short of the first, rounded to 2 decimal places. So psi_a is 0.02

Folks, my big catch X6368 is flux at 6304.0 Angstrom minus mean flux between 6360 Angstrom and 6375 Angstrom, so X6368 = -1.6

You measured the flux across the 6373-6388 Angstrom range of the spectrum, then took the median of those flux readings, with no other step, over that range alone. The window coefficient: 14.9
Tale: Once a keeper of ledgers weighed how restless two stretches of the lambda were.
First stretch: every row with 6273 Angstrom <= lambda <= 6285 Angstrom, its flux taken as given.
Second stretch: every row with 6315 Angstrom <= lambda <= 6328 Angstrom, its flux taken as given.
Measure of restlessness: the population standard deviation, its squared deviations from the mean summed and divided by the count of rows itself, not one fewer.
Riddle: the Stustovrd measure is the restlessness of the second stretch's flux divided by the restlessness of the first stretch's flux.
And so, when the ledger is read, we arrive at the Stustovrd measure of 3.0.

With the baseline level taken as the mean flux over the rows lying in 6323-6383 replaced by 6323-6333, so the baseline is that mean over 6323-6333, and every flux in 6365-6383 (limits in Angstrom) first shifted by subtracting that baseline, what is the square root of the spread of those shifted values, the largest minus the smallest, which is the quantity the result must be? 0.74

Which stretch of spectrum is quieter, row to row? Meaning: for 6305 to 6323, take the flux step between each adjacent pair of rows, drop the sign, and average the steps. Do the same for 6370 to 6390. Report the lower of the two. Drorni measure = 0.23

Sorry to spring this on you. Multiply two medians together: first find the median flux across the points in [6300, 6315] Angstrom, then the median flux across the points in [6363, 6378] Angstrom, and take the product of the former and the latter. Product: 221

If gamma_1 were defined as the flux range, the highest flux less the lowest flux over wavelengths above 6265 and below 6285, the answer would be 0.7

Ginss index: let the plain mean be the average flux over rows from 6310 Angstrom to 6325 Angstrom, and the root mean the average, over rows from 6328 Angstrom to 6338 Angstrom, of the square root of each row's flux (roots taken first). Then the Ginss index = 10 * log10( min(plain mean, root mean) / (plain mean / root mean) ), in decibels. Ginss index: 0.11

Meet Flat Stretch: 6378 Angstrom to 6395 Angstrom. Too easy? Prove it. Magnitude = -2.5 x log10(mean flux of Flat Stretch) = -2.93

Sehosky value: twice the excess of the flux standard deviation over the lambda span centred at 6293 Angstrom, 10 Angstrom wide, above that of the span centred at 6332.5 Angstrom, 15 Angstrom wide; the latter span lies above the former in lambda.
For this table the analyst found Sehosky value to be -0.29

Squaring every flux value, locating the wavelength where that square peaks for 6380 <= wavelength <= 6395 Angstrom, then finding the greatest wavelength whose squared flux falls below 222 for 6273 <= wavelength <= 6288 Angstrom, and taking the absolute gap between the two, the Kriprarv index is 105.0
